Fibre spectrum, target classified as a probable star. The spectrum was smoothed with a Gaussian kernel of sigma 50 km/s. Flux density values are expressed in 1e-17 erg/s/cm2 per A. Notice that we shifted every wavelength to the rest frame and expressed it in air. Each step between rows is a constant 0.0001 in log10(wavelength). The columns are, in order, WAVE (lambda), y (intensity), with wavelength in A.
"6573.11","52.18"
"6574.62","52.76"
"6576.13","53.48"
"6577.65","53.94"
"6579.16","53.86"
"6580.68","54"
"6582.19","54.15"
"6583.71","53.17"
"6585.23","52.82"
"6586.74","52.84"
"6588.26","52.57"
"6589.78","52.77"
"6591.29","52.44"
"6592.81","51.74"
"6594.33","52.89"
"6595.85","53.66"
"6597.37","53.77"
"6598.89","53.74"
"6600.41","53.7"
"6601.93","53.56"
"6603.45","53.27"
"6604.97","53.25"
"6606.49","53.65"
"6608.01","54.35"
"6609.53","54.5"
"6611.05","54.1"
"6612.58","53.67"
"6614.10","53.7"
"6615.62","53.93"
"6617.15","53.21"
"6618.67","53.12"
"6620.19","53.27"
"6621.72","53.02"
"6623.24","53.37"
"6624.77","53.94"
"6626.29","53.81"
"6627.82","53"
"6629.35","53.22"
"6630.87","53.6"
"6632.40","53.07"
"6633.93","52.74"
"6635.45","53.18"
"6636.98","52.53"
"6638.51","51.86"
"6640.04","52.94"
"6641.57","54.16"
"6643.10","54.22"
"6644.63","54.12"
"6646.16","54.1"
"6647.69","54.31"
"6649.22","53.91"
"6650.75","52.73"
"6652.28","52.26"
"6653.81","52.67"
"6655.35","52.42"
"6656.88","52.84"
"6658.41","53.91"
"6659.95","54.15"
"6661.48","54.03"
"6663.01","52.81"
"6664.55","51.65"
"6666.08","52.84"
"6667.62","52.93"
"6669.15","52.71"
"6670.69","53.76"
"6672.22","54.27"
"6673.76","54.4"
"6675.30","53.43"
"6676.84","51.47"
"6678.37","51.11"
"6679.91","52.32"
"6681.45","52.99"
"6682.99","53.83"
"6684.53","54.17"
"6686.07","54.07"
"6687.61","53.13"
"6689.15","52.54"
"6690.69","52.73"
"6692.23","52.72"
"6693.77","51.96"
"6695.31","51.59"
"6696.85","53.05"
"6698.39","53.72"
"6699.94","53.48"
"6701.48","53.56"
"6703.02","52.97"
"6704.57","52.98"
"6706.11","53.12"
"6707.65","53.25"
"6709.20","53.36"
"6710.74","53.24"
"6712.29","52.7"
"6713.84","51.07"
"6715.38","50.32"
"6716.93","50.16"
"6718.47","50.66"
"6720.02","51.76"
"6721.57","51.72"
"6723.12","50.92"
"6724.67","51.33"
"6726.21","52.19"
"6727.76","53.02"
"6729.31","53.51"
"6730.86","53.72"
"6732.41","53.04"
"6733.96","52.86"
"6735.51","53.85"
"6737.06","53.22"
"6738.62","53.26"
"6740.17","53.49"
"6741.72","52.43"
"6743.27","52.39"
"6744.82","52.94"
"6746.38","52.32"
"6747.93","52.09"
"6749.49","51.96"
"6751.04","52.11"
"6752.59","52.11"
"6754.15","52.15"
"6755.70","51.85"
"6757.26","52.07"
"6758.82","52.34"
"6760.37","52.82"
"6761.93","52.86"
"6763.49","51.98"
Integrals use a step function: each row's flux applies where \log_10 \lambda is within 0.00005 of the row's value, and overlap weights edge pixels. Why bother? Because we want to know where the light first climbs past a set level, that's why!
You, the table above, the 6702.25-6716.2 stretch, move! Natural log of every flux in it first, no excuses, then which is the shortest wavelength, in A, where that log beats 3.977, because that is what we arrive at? 6709.20 A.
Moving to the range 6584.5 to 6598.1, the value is 6595.85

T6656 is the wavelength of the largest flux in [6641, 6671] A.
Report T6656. 6647.69 A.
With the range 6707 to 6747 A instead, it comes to 6735.51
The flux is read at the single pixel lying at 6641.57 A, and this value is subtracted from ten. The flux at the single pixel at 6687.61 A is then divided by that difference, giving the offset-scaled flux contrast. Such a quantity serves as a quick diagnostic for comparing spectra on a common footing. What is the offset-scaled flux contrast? -1.20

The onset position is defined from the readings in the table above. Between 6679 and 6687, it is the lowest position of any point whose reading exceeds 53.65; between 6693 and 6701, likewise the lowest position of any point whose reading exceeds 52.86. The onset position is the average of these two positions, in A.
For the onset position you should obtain 6689.9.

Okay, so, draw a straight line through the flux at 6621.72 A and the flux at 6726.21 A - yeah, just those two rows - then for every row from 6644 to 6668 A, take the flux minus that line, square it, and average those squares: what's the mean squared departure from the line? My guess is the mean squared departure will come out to 0.85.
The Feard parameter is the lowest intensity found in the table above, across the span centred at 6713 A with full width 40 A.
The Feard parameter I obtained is 50.16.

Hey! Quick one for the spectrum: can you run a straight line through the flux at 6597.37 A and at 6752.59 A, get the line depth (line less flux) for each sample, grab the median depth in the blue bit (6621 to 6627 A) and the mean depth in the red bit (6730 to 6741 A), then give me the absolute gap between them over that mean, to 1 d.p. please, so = -0.9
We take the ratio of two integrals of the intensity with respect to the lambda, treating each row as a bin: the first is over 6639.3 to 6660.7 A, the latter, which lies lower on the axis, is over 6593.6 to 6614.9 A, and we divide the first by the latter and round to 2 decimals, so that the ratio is 1.00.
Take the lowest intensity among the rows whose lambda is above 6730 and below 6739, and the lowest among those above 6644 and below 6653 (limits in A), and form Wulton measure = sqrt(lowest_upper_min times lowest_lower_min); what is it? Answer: 52.6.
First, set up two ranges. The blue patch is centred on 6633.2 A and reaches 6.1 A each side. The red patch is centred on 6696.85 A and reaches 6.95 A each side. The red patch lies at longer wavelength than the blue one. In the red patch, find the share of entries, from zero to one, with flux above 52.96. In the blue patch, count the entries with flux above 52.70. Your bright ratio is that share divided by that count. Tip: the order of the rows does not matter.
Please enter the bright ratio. 0.093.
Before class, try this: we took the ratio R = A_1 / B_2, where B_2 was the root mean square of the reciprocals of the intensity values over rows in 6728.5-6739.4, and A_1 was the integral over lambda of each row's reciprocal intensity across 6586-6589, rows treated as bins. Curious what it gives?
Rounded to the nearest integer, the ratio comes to 3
